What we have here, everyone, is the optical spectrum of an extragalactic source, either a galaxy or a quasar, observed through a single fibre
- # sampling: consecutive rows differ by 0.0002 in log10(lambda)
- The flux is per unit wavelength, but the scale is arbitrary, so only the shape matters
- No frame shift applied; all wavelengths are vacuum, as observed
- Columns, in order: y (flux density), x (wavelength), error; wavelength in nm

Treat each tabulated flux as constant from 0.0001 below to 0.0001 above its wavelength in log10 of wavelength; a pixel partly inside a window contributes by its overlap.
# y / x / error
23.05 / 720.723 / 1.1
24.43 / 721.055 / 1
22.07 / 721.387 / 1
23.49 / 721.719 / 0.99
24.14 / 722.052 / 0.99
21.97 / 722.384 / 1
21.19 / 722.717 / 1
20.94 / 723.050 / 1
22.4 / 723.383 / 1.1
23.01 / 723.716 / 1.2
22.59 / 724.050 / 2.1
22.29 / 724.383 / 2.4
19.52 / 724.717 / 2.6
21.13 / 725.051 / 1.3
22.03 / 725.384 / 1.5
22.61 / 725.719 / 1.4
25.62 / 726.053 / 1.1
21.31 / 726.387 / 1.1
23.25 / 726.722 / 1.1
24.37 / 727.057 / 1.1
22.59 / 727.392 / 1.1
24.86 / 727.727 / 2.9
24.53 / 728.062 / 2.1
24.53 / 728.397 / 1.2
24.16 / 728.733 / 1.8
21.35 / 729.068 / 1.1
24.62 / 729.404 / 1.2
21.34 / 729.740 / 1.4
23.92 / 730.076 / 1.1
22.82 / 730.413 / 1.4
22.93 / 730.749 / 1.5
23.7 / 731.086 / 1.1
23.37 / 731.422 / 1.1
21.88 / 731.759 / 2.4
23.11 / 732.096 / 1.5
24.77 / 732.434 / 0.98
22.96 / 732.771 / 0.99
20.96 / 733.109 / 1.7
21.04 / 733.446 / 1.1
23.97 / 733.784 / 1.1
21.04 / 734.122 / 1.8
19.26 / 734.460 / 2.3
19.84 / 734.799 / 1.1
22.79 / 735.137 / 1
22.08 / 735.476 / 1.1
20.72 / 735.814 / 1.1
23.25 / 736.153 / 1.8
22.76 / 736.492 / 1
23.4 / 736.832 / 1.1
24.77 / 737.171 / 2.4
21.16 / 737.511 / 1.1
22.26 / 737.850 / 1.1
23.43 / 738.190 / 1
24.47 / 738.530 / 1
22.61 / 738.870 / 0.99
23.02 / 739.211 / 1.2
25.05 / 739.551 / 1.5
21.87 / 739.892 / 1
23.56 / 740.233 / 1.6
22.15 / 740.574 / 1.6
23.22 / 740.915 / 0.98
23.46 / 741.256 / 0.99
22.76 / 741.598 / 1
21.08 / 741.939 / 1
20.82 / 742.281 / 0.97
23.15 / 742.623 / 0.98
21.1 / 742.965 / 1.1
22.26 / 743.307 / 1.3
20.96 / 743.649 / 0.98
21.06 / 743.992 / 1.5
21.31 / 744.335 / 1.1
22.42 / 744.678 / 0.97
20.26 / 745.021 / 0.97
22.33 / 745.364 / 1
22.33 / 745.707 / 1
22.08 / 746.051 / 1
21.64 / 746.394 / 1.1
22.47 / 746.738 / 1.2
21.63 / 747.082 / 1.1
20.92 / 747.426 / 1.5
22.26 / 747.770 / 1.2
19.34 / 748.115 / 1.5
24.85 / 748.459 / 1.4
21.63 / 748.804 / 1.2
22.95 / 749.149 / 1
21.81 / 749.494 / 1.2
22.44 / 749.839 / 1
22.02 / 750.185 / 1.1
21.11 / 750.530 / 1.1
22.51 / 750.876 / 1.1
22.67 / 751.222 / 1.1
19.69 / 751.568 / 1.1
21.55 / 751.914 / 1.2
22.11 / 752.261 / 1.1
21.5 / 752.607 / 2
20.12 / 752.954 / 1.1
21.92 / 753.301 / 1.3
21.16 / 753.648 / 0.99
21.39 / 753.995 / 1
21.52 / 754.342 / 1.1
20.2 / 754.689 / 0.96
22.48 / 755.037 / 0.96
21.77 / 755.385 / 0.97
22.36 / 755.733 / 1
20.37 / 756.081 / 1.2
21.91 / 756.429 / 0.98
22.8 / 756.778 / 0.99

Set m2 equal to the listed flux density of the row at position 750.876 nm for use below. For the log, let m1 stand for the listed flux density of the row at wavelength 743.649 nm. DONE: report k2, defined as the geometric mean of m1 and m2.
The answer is 21.7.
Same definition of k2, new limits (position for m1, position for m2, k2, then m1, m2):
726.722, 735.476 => 22.7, 23.25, 22.08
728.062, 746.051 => 23.3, 24.53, 22.08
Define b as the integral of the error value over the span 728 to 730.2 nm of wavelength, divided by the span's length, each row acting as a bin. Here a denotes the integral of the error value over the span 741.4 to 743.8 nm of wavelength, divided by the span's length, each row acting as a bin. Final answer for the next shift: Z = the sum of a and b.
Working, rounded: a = 1.05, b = 1.388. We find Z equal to 2.44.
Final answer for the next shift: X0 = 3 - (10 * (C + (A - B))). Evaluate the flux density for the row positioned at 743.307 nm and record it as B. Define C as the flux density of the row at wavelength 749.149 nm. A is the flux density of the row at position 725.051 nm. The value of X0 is -215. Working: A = 21.13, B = 22.26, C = 22.95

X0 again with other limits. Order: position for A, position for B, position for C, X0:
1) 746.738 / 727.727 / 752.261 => -194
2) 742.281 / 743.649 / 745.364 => -219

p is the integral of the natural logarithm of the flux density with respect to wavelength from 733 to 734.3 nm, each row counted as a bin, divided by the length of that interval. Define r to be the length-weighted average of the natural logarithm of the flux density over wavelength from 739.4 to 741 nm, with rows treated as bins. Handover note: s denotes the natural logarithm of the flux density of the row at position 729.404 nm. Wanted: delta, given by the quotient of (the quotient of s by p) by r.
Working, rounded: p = 3.080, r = 3.14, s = 3.20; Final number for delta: 0.331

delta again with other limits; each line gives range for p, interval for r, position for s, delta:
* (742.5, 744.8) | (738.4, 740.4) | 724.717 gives 0.306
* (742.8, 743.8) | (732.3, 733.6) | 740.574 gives 0.325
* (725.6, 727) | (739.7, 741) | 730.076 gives 0.323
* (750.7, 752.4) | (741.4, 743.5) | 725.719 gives 0.329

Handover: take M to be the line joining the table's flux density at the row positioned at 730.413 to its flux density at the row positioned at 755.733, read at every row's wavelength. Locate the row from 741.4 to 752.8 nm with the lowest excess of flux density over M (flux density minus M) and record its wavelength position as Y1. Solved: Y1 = 748.115 nm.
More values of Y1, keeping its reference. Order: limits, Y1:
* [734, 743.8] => 734.460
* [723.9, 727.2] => 724.717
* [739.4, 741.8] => 739.892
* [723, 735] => 734.460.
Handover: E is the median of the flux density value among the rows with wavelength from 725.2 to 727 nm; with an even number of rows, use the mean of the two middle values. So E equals 22.6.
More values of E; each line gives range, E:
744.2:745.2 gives 21.3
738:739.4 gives 23.2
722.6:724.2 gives 22.4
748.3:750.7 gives 22.0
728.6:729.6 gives 24.2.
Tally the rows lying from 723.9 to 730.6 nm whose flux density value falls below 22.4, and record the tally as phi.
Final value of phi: 7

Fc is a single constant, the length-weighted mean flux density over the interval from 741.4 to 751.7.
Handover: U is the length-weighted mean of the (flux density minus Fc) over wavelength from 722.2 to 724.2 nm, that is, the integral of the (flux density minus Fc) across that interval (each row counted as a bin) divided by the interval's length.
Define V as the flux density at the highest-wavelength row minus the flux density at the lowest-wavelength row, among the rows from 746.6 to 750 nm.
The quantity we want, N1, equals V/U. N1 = -0.1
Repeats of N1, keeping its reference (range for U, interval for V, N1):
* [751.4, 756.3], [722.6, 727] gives -4.1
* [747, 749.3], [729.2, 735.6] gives -18.8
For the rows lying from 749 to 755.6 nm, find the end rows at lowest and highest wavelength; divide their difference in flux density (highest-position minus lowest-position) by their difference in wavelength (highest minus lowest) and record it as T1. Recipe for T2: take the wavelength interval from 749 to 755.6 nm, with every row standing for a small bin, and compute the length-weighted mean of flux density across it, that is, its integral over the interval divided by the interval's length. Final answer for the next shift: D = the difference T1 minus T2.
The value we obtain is -21.8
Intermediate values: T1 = -0.19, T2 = 21.6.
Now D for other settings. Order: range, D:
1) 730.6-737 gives -22.2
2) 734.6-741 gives -22.2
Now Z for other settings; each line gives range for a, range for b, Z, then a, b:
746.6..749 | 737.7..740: 2.41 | 1.30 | 1.116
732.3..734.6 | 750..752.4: 2.53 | 1.42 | 1.114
